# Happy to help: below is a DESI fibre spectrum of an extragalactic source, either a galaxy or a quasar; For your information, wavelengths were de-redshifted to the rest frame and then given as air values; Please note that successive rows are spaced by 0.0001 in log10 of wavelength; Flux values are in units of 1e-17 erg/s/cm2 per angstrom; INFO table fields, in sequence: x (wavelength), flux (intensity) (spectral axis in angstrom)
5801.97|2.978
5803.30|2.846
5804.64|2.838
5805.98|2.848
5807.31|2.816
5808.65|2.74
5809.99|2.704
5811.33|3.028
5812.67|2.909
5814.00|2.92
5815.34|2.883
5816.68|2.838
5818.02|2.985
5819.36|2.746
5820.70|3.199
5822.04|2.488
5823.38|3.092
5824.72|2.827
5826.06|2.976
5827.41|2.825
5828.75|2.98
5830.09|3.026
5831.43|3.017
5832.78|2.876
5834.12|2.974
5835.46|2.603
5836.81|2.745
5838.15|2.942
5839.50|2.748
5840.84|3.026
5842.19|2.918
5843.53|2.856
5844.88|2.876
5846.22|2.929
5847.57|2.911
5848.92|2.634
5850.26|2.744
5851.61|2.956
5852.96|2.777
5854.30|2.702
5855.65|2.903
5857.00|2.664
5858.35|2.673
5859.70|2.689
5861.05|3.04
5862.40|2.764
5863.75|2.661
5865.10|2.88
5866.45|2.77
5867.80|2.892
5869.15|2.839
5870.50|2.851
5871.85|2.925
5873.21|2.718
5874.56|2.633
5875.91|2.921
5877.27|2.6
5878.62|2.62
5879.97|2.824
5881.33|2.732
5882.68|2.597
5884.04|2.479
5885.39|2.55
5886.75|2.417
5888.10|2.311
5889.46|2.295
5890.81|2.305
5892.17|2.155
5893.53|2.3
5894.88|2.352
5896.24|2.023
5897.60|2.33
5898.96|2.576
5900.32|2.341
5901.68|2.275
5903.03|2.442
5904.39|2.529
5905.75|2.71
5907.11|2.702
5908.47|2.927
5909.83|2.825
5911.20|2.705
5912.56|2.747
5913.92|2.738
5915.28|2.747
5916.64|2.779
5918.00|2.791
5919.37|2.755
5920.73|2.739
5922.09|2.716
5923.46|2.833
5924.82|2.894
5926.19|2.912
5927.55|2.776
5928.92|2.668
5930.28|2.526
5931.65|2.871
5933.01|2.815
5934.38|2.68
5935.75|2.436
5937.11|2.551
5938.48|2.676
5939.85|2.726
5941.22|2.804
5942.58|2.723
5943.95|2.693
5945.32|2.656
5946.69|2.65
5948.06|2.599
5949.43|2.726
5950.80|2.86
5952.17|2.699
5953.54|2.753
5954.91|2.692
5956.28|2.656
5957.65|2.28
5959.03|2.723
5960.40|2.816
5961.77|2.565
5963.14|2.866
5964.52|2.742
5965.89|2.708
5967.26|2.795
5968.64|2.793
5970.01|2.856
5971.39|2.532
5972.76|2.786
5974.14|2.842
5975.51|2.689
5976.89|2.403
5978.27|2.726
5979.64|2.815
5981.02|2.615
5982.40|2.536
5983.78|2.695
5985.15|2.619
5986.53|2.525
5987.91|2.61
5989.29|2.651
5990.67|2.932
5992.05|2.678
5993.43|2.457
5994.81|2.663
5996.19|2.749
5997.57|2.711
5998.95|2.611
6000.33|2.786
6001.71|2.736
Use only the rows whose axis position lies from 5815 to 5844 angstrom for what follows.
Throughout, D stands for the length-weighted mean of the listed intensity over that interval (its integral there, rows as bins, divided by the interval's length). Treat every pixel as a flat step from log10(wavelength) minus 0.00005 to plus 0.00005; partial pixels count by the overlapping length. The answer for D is 2.89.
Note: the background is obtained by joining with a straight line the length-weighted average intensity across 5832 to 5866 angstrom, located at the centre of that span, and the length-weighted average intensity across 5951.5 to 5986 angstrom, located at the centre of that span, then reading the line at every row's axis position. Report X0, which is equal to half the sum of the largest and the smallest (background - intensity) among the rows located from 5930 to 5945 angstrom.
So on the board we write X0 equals 0.07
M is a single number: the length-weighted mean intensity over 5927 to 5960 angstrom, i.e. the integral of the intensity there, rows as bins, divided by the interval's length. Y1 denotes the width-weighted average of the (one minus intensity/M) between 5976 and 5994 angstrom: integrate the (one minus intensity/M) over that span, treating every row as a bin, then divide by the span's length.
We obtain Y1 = 0.015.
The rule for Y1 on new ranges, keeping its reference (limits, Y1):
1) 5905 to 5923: -0.031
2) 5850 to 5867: -0.041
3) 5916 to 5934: -0.036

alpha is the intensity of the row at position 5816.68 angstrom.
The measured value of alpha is 2.838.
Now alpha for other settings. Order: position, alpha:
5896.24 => 2.023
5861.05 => 3.04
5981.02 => 2.615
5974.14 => 2.842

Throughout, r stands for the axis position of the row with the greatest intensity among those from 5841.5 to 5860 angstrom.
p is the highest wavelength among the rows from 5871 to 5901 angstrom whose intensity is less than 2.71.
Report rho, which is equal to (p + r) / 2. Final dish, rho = 5876.0 angstrom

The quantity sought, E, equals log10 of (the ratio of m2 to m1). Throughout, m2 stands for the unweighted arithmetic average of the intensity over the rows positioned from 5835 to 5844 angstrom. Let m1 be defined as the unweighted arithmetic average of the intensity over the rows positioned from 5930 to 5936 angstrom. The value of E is 0.027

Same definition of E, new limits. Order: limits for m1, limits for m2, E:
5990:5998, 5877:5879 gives -0.014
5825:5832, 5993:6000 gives -0.051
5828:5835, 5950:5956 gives -0.034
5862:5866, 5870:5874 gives 0.010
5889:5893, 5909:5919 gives 0.089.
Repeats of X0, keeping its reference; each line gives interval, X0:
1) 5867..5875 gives 0.01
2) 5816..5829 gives 0.01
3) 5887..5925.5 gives 0.29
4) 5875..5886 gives 0.09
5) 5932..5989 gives 0.12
